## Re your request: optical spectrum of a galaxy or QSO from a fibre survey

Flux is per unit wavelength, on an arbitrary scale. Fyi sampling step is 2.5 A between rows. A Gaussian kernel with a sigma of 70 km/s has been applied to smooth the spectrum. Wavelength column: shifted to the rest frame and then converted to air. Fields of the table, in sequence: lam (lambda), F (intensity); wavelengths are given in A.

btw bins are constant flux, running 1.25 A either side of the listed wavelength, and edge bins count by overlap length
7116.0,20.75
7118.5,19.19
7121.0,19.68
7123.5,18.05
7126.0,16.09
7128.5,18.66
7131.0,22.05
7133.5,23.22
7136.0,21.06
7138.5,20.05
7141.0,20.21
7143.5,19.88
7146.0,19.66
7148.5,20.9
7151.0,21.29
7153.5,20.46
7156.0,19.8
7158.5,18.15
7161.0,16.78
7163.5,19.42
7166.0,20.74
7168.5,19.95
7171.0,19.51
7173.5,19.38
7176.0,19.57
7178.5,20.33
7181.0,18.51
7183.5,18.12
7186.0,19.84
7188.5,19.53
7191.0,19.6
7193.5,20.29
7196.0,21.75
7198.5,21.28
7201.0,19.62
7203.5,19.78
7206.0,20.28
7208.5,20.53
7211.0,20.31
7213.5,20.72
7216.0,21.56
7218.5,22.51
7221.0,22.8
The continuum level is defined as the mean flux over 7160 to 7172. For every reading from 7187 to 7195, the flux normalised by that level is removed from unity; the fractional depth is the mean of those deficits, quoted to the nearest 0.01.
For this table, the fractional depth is -0.03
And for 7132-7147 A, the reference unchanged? -0.07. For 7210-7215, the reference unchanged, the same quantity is -0.06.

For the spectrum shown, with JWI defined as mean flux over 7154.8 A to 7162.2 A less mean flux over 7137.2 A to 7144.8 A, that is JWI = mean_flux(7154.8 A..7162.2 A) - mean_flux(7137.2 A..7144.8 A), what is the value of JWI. -1.8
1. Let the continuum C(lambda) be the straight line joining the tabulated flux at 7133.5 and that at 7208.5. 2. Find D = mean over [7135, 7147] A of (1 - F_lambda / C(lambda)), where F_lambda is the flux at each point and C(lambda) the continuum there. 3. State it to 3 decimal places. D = 0.121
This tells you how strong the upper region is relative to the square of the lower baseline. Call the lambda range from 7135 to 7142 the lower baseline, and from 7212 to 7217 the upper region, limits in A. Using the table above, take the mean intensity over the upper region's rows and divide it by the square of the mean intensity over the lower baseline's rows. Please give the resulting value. 0.051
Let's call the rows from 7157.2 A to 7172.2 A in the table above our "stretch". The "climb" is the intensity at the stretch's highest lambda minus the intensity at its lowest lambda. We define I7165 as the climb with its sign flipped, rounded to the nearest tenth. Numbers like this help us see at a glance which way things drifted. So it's -1.4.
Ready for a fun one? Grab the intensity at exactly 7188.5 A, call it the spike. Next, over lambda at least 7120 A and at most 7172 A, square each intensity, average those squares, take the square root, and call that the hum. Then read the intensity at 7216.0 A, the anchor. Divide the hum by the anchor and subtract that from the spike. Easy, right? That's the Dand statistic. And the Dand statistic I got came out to 18.6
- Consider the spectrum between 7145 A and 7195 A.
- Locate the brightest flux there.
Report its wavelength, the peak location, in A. 7151.0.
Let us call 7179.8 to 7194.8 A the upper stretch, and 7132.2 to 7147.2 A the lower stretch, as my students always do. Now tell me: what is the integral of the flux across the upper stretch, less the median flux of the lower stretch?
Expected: 270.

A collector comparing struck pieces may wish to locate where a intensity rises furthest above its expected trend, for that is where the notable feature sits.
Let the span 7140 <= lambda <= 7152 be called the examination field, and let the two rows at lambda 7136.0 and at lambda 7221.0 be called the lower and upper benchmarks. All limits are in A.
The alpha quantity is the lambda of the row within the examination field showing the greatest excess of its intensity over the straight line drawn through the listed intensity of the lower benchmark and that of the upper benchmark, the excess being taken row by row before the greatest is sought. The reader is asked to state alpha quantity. 7151.0 A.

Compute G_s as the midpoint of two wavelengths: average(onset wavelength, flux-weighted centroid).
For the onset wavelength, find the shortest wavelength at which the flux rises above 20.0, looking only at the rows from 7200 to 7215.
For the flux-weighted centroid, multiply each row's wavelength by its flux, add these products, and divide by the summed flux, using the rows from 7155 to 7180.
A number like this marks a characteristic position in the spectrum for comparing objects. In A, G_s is 7186.7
